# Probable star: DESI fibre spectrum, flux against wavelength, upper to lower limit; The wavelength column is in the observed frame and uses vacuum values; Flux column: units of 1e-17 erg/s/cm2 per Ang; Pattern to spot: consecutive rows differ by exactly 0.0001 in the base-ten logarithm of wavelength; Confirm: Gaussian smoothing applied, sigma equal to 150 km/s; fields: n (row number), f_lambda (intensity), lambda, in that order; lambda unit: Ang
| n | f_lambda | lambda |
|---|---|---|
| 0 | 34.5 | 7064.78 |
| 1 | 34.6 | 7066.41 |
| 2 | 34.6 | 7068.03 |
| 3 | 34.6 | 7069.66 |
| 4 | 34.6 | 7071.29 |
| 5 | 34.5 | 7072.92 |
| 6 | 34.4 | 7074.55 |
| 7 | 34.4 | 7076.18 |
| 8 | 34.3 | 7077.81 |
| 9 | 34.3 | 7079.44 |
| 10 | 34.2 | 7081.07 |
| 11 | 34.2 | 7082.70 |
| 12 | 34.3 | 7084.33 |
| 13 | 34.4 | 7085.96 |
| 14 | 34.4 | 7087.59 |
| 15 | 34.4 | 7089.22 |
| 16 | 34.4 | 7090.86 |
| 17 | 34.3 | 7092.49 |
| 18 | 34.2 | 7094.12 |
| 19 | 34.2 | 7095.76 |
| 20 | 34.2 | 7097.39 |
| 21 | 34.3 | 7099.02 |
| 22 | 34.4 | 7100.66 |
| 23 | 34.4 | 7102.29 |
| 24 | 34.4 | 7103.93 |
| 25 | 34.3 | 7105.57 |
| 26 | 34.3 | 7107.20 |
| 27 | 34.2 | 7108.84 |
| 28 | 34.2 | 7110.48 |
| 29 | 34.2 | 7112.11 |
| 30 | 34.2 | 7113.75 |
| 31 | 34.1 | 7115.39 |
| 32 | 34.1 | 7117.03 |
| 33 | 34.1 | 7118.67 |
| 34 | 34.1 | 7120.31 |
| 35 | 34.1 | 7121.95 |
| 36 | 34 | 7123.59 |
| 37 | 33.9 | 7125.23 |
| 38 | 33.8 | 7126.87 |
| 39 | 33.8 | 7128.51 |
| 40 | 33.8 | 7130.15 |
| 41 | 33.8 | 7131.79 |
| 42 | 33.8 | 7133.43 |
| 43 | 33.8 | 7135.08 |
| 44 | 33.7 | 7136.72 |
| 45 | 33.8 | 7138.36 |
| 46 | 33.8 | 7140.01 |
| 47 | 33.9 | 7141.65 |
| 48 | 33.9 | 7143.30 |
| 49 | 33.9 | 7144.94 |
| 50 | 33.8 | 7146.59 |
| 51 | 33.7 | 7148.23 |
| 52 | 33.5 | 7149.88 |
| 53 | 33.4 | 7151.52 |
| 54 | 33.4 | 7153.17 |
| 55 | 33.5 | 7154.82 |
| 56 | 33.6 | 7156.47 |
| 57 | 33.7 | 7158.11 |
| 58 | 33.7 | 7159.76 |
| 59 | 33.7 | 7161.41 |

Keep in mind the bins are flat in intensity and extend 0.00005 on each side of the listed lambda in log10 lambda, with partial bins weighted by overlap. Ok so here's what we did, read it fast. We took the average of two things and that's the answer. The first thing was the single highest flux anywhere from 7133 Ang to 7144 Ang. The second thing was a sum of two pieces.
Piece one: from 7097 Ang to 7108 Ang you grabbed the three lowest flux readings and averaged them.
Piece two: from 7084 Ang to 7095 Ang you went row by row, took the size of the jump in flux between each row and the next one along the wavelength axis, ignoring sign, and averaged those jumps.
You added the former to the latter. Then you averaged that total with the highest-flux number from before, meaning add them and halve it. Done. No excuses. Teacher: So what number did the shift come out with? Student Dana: 34.1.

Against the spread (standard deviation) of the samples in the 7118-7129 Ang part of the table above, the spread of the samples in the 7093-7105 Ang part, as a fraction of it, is 0.72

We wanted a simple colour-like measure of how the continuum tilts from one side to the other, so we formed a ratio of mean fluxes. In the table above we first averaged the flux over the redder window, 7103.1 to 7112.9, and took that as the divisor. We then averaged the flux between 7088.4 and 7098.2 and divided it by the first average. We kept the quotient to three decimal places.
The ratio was 1.000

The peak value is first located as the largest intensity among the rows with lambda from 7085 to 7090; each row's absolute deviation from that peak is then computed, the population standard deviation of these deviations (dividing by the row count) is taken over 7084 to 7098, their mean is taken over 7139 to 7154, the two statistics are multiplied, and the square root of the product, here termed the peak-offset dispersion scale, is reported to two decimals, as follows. 0.25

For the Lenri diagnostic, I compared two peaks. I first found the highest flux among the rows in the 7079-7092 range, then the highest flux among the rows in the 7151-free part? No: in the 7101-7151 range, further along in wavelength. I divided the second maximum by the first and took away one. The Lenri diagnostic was 0.000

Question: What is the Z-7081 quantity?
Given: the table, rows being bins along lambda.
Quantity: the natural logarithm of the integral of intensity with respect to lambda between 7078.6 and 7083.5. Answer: 5.12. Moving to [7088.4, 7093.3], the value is 5.13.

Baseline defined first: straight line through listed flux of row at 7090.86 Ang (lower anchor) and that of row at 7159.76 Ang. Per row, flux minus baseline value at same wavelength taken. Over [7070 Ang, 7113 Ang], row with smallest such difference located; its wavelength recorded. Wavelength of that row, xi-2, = 7081.07 Ang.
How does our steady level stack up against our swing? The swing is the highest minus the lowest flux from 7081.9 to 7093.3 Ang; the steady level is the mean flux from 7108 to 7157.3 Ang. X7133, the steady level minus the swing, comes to 33.7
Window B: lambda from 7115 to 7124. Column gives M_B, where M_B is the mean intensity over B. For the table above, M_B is 34.1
